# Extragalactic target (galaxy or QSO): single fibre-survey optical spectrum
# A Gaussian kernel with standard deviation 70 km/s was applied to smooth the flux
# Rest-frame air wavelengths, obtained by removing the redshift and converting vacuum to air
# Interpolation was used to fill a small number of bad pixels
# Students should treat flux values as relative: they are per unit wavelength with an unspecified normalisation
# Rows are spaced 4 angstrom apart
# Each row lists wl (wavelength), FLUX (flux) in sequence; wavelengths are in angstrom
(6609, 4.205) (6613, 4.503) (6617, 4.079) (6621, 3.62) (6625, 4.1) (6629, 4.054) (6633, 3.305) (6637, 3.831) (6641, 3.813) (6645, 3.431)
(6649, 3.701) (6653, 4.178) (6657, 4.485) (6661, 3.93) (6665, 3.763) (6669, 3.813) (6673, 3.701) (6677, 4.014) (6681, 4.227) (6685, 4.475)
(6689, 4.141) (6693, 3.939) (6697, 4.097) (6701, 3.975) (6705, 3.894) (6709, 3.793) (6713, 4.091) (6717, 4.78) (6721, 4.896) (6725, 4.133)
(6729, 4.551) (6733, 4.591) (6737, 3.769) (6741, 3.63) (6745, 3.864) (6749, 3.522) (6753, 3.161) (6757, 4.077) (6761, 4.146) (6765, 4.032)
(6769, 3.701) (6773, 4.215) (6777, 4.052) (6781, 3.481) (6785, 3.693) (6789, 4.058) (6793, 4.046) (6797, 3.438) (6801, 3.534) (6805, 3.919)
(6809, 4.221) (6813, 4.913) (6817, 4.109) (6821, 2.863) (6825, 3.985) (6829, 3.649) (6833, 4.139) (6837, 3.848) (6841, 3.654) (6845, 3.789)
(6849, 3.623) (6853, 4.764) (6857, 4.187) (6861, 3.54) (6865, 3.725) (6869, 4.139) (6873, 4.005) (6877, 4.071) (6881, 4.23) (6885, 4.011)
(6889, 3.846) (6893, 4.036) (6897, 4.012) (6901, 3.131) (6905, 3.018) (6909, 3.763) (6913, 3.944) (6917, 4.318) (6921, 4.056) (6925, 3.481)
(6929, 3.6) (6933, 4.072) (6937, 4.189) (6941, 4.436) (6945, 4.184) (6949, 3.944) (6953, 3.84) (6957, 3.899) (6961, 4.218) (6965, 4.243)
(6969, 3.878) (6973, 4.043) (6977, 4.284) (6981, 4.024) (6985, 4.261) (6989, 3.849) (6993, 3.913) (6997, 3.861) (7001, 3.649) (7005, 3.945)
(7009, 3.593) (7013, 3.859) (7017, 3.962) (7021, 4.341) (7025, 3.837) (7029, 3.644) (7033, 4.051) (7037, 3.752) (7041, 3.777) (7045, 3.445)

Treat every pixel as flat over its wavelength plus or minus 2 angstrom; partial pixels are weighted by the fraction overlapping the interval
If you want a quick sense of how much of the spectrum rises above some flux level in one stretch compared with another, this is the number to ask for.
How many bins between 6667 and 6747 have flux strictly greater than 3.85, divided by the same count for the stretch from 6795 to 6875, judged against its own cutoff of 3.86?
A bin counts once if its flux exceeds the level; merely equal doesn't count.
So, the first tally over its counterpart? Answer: 1.50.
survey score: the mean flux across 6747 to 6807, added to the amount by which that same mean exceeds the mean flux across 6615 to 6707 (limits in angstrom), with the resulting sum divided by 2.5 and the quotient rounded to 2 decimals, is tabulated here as 1.47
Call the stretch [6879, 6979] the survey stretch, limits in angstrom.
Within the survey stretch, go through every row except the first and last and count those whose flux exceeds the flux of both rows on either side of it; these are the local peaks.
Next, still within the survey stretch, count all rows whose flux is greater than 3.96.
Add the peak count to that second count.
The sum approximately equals 18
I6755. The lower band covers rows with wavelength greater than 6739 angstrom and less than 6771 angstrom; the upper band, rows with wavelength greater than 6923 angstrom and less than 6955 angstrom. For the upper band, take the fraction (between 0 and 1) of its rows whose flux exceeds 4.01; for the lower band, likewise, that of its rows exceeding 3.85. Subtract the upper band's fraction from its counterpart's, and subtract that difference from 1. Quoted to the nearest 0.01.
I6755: 1.00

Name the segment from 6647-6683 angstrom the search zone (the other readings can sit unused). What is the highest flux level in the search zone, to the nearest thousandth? 4.485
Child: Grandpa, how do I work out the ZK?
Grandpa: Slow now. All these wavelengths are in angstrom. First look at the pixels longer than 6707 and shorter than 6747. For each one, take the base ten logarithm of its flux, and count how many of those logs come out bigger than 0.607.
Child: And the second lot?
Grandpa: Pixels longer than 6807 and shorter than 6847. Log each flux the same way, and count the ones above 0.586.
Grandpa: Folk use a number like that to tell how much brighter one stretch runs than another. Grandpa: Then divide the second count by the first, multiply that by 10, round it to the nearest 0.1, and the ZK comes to 8.3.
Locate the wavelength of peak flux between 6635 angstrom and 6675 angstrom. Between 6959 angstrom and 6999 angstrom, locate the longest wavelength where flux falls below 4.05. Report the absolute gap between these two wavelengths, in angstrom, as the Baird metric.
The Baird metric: 340 angstrom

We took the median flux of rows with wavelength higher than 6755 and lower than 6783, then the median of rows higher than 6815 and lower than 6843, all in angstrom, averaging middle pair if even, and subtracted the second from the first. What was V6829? 0.2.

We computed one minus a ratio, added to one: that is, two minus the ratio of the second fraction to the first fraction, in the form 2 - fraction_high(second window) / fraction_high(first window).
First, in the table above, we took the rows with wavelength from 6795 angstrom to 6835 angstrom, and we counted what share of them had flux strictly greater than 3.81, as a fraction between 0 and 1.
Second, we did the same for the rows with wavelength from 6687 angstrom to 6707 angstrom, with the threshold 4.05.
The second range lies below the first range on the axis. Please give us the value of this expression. 1.33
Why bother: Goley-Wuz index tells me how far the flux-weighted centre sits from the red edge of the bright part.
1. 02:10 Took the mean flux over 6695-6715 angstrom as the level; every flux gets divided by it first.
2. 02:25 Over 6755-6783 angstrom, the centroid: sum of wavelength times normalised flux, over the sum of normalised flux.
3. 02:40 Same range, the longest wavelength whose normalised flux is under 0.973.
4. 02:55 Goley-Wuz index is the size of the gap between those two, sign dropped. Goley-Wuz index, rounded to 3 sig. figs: 12.3 angstrom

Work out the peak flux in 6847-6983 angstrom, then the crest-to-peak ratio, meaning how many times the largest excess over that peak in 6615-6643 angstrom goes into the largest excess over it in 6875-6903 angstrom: 1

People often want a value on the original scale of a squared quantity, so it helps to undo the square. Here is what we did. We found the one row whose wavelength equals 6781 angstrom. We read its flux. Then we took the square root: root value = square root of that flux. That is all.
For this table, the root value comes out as 1.87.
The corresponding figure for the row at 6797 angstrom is 1.85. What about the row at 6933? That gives 2.02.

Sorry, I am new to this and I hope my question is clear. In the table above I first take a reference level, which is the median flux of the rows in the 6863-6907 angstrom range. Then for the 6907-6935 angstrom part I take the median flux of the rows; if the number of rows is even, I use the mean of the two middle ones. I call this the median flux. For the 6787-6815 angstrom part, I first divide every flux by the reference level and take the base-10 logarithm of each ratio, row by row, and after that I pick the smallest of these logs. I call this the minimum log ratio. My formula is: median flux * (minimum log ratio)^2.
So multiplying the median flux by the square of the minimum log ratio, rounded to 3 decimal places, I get 0.018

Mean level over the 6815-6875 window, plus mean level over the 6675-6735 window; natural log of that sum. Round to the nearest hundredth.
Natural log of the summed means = 2.09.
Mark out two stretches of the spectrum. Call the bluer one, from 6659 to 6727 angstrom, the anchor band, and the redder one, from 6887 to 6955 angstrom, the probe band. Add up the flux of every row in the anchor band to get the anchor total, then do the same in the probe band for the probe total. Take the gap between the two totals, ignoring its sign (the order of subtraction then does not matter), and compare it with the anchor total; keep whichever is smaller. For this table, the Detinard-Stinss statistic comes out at 3.8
